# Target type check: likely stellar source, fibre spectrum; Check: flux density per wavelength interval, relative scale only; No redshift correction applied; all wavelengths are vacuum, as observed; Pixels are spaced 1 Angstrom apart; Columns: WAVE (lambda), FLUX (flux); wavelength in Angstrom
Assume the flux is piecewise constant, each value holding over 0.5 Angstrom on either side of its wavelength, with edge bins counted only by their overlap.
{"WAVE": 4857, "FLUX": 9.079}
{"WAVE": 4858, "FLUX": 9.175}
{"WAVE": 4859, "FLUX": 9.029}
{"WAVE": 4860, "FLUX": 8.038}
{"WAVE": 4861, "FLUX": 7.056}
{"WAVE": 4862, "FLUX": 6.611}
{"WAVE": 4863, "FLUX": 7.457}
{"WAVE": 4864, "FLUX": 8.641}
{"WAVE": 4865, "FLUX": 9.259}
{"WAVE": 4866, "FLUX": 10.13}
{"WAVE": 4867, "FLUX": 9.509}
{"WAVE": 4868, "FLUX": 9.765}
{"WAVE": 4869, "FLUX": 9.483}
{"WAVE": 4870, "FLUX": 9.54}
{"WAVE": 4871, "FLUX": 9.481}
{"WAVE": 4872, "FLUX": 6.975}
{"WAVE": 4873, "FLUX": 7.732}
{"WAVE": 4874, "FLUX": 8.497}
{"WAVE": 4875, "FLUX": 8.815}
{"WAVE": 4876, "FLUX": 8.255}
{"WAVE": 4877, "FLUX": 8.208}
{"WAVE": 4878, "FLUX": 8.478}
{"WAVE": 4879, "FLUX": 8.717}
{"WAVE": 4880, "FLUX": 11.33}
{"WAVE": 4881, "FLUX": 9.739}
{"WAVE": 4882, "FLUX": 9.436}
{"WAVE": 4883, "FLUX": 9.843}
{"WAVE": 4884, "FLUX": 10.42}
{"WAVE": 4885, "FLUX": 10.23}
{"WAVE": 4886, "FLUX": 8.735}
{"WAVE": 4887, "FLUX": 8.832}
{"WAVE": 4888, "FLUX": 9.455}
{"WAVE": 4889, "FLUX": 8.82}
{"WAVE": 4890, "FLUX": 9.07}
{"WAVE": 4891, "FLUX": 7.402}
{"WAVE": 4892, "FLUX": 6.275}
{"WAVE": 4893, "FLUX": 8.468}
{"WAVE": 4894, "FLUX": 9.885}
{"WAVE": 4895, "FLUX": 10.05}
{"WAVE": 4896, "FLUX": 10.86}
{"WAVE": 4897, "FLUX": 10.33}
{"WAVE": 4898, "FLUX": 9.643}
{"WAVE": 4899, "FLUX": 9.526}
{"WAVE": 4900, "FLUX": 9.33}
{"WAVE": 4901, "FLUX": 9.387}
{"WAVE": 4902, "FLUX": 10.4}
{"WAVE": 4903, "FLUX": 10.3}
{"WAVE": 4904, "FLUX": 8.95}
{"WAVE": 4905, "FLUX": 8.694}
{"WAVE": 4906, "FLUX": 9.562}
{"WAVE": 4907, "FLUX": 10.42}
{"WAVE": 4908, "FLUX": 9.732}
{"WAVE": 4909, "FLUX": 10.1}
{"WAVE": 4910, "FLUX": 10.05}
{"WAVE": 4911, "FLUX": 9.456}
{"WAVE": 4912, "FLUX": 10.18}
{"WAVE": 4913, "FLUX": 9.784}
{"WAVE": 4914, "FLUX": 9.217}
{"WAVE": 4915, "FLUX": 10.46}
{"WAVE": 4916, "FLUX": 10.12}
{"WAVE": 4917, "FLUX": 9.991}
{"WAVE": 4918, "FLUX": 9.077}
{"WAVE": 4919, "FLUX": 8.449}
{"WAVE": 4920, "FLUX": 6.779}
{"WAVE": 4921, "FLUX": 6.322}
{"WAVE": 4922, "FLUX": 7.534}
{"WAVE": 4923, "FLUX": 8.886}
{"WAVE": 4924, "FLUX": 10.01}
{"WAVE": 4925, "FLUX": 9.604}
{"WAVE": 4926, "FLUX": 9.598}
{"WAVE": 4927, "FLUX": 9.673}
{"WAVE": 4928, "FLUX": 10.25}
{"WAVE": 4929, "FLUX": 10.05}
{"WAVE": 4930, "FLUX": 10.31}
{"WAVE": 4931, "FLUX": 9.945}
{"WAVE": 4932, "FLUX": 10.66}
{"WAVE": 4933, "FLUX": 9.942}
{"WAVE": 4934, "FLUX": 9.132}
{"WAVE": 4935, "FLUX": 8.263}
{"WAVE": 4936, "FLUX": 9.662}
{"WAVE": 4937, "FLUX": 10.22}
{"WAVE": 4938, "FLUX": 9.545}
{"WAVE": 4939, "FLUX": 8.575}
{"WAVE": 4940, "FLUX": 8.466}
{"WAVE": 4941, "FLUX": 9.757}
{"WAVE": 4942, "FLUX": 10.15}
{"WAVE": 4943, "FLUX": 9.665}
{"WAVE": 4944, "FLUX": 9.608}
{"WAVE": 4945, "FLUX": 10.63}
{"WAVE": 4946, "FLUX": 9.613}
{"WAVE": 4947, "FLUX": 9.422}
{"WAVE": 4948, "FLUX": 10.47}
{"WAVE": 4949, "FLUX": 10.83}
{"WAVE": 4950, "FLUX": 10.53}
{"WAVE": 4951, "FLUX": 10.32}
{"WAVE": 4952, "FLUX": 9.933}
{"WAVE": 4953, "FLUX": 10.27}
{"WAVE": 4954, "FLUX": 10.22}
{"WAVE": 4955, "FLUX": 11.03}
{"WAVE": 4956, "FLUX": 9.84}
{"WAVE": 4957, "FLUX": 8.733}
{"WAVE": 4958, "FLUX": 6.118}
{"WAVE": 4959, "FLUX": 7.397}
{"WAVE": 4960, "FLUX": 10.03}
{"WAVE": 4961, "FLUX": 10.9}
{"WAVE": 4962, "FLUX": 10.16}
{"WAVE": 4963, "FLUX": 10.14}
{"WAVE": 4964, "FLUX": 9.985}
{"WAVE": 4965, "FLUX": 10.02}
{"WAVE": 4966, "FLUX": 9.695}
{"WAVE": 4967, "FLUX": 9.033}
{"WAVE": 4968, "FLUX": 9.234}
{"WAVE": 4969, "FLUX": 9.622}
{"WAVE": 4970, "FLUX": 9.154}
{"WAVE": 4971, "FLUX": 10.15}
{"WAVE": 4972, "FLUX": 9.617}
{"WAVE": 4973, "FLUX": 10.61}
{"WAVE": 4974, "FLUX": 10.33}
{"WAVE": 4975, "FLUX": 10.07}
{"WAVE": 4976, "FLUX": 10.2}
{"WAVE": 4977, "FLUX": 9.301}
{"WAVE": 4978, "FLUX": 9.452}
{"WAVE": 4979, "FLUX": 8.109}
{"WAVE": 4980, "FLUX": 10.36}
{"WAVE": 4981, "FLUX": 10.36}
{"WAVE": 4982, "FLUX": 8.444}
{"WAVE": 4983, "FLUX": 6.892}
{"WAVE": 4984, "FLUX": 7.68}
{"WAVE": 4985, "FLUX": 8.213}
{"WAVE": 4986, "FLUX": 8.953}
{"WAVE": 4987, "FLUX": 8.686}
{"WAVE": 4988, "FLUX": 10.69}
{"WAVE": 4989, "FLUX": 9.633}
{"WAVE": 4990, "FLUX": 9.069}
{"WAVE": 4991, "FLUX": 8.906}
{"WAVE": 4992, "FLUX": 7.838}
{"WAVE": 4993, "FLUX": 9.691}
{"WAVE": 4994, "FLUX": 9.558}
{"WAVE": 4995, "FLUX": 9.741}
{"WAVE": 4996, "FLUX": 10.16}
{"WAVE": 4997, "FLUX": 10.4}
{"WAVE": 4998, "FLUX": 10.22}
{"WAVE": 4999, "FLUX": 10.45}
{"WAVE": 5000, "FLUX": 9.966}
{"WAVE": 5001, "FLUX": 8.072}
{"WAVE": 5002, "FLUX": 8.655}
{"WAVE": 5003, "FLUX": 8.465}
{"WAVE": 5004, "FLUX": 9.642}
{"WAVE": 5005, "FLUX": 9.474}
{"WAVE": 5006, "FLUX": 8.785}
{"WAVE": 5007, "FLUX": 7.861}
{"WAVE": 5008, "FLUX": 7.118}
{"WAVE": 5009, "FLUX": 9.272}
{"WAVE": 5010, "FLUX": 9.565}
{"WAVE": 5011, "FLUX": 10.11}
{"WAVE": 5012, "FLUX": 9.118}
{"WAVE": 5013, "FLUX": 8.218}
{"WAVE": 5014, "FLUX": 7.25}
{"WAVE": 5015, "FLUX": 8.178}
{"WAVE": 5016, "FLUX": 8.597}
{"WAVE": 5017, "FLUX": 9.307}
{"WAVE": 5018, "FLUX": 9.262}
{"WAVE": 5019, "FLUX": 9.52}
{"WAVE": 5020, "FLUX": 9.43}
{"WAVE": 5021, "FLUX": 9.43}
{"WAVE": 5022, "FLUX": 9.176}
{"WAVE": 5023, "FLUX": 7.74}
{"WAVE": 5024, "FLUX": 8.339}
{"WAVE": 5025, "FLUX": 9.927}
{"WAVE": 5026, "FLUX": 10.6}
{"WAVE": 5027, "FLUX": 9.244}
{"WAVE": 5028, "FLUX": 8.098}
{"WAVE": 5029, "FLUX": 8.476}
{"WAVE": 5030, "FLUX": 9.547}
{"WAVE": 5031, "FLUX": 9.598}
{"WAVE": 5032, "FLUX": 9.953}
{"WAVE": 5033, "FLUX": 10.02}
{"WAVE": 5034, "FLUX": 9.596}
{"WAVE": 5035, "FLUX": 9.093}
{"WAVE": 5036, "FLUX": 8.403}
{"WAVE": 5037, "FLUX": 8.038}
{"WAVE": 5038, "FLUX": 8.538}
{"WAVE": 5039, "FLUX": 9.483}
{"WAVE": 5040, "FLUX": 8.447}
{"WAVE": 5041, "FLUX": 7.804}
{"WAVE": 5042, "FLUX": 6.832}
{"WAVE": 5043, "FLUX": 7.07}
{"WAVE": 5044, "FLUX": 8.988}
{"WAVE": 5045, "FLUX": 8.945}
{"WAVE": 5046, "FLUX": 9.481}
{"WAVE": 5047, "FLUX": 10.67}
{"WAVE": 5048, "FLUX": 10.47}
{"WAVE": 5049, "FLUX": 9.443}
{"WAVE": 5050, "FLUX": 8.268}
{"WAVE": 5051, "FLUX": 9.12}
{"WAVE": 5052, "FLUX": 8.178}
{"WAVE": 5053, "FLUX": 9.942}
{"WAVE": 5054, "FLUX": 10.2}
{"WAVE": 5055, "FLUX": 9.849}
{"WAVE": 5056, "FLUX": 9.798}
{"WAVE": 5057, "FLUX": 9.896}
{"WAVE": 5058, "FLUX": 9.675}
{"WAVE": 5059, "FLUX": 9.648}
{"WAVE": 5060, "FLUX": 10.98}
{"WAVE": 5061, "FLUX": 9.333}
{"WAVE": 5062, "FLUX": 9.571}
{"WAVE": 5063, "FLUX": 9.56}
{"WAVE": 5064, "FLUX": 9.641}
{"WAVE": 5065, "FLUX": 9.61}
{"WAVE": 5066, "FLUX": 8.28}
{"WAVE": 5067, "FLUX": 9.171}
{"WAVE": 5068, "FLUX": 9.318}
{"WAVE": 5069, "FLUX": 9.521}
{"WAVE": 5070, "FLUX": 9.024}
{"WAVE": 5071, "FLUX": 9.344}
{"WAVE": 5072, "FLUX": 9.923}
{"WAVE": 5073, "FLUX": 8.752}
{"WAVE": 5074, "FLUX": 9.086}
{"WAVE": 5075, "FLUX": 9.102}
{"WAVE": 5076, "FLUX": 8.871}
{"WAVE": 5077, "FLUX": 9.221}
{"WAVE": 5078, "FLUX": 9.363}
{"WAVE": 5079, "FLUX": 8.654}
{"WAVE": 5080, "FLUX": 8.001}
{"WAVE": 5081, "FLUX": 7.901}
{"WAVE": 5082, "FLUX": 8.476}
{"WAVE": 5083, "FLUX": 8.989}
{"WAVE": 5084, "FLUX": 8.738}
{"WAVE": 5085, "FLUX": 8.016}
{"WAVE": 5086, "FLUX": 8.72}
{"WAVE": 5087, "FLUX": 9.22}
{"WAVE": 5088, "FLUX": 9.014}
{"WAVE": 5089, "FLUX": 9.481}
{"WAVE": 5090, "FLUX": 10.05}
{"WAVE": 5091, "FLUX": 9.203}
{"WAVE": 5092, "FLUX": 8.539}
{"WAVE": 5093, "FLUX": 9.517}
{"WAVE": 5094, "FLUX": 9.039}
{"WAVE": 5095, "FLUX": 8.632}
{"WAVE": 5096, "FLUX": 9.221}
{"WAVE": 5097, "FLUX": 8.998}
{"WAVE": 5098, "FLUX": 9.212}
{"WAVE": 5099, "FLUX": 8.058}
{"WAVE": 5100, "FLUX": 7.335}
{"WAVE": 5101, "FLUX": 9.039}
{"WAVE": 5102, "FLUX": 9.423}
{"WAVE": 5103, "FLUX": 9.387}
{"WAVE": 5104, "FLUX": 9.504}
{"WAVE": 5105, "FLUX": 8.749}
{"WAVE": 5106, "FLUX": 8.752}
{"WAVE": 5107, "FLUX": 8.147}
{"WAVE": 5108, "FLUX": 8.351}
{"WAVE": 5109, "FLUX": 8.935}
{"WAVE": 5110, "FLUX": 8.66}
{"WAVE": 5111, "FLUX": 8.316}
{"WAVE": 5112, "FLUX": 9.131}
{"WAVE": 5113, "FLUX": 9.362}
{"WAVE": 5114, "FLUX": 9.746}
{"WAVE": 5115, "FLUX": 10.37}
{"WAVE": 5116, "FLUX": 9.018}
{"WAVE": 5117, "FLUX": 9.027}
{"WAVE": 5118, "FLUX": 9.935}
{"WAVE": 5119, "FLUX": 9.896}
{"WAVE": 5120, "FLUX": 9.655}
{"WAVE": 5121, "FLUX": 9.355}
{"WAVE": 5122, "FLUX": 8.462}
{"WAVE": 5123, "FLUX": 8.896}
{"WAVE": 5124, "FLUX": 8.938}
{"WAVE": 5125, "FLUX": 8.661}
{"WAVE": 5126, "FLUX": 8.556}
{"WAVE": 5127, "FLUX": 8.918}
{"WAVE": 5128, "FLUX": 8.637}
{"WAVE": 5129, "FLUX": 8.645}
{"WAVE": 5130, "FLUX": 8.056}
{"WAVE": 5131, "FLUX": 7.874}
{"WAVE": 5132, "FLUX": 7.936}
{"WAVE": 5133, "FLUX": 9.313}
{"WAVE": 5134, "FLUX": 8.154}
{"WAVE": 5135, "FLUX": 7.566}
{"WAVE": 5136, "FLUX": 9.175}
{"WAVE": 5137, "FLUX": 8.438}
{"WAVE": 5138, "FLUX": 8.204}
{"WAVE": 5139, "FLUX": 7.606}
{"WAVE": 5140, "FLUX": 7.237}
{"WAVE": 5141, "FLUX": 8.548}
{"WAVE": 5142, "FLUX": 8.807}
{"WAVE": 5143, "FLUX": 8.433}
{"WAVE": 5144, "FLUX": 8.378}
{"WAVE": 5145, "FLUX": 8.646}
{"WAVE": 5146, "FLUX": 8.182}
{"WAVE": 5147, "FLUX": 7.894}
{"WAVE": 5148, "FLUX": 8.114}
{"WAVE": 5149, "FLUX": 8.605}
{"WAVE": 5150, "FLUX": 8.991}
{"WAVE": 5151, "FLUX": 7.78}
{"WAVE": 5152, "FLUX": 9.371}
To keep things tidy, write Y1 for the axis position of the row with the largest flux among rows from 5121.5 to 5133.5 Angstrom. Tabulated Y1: 5133 Angstrom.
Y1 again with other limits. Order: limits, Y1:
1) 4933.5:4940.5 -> 4937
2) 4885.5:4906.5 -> 4896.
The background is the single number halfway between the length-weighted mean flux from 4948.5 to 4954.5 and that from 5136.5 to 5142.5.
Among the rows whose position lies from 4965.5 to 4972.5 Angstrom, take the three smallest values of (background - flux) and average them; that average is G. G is -0.6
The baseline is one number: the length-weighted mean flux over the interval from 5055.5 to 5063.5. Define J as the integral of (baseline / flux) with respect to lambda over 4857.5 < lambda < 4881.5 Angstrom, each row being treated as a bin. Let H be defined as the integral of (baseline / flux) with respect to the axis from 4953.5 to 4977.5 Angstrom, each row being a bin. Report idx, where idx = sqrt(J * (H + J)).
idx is 37.7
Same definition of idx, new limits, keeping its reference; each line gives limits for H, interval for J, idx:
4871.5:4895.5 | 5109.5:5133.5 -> 37.5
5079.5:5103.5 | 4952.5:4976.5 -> 35.6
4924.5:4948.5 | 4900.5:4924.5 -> 35.8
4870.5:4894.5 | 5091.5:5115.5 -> 37.6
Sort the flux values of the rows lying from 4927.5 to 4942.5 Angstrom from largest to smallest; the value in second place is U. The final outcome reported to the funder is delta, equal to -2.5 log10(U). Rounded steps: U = 10.31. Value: -2.53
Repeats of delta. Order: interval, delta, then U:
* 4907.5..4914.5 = -2.51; 10.1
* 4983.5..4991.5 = -2.46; 9.633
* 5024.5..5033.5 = -2.50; 10.02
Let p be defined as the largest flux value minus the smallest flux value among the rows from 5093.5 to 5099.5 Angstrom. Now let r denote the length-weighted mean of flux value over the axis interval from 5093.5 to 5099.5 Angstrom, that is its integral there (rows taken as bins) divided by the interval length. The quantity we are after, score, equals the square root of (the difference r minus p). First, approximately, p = 1.16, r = 8.9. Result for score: 2.77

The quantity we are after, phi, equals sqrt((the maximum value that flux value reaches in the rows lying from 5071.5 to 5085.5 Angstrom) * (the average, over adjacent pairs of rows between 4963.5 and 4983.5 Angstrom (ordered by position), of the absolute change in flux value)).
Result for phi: 2.64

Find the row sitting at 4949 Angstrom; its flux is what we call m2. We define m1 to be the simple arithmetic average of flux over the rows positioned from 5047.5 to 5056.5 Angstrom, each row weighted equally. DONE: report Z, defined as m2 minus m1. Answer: 1.4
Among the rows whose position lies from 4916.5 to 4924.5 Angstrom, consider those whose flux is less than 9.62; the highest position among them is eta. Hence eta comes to 4923 Angstrom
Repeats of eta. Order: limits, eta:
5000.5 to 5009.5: 5009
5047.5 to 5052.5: 5052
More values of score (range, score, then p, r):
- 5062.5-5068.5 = 2.81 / 1.36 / 9.3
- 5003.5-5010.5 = 2.51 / 2.52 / 8.8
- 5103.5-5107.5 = 2.73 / 1.36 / 8.8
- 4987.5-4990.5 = 2.86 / 1.62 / 9.8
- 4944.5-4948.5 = 2.97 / 1.21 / 10.0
